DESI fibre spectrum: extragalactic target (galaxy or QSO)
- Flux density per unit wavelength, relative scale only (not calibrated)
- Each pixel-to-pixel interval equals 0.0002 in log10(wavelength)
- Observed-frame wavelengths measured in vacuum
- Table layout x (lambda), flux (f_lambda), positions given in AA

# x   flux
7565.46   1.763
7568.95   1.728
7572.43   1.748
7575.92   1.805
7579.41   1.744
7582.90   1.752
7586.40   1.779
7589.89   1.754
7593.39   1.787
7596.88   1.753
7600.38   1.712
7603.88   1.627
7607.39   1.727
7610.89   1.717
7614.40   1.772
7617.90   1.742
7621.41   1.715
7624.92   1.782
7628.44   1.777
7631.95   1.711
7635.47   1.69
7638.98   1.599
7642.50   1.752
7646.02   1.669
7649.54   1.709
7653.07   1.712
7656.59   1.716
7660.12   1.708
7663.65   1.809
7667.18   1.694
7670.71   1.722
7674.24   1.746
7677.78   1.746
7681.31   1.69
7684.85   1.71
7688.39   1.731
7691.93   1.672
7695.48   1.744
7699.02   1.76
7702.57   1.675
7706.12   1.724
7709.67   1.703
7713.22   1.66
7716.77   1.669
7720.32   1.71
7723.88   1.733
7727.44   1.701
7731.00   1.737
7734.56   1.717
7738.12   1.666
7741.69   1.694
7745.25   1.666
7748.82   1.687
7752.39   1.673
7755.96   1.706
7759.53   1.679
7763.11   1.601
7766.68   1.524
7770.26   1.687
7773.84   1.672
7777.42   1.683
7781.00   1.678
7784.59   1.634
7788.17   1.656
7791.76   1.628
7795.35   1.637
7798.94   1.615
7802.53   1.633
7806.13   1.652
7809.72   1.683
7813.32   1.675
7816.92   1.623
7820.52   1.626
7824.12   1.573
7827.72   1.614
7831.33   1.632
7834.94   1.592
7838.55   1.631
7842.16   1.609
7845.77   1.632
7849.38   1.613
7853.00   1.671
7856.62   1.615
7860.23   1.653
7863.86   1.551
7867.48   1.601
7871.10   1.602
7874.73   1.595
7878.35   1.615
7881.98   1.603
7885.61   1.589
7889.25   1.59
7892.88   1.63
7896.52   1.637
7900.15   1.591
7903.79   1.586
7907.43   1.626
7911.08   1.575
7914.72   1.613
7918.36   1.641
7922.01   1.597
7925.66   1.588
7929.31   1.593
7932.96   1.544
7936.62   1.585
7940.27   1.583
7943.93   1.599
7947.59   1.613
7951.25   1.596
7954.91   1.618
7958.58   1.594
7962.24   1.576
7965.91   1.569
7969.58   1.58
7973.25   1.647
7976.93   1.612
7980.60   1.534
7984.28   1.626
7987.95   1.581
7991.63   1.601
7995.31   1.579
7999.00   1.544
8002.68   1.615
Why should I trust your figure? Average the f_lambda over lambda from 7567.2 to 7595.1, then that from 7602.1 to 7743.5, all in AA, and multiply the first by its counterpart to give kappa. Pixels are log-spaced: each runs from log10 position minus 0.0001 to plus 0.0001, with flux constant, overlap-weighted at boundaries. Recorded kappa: 3.02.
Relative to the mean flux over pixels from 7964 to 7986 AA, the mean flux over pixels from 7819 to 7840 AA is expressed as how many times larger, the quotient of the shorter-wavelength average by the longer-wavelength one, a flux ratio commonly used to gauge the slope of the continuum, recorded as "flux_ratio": 1.01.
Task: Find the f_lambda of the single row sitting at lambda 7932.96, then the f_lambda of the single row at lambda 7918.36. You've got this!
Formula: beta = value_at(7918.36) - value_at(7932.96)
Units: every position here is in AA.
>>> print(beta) 0.10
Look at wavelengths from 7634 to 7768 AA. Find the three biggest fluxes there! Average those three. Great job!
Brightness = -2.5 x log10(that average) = -0.622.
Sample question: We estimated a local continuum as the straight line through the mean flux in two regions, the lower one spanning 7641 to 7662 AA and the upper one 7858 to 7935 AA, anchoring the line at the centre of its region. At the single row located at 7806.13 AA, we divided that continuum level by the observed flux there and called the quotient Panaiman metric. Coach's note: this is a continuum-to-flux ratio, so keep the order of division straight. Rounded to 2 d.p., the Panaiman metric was 0.99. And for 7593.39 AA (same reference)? 0.97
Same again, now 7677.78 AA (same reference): 0.97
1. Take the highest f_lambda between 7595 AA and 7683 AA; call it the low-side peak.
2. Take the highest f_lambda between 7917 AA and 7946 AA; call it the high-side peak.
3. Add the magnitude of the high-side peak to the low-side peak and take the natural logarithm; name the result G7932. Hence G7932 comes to 1.238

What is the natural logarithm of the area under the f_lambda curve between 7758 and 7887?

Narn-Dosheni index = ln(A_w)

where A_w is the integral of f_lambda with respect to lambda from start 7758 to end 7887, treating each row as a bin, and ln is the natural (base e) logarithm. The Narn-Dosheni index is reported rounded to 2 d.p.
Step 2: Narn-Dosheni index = 5.35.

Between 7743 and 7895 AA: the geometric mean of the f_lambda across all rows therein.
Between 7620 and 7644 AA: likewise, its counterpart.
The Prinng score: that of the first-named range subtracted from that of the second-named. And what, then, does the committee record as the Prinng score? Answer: 0.086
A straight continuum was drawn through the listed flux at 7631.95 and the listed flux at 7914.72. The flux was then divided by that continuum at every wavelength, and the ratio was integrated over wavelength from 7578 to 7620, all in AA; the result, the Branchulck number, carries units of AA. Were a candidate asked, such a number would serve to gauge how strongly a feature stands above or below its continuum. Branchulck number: 42.4 AA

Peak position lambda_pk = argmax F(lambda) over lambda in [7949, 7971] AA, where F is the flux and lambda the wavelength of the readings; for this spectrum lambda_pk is 7954.91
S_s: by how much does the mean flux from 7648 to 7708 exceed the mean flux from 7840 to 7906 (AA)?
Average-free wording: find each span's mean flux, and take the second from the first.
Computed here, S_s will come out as 0.11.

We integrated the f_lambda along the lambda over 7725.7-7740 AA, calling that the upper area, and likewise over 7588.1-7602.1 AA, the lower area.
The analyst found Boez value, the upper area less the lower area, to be -0.2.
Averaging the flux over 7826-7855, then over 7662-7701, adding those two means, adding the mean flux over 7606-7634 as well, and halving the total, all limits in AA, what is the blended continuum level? 2.55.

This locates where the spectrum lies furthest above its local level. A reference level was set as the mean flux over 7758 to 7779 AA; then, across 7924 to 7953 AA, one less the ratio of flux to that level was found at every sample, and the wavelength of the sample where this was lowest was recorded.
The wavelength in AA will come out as 7947.59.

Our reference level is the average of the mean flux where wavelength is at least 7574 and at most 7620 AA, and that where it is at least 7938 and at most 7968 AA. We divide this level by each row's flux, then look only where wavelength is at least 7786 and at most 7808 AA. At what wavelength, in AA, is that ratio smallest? 7788.17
